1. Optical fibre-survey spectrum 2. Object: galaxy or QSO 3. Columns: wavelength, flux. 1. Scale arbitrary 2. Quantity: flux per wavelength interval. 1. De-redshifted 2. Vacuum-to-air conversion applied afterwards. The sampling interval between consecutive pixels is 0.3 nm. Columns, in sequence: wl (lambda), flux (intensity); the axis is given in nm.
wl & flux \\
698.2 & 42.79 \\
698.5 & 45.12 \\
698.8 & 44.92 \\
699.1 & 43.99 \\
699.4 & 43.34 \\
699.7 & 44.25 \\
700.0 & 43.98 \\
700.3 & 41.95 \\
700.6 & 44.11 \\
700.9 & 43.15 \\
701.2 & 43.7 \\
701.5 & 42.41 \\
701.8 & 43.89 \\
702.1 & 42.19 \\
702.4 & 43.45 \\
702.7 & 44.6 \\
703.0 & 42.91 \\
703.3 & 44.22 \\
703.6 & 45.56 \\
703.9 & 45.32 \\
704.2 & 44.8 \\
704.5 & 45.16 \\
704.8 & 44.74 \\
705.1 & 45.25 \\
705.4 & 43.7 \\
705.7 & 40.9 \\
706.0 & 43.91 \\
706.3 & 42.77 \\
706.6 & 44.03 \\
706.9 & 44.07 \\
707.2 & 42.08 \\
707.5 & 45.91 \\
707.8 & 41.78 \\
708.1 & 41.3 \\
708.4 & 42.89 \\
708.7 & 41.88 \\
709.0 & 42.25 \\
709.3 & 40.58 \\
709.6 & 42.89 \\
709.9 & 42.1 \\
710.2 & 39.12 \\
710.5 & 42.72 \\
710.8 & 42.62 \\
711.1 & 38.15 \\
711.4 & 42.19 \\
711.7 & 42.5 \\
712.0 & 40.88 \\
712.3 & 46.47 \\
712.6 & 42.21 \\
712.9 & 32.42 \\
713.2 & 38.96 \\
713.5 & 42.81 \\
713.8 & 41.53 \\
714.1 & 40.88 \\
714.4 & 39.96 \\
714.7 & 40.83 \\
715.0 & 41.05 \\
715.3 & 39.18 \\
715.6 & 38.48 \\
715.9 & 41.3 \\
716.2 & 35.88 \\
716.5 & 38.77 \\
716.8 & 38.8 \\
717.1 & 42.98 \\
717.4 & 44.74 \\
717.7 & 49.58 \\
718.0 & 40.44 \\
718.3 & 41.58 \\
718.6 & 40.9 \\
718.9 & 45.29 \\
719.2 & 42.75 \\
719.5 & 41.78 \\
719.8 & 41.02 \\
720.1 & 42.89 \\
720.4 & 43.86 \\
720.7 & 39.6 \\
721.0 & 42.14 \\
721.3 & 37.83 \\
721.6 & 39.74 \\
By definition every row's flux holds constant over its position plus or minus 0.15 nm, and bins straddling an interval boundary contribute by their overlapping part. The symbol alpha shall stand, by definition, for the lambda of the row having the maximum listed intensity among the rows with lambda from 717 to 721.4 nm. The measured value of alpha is 717.7 nm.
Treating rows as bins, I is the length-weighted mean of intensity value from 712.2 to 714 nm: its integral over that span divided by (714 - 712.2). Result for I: 40.6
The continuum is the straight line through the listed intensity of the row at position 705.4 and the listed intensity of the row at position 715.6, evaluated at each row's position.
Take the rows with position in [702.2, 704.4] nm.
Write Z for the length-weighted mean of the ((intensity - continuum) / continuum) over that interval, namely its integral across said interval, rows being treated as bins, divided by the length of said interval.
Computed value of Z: -0.01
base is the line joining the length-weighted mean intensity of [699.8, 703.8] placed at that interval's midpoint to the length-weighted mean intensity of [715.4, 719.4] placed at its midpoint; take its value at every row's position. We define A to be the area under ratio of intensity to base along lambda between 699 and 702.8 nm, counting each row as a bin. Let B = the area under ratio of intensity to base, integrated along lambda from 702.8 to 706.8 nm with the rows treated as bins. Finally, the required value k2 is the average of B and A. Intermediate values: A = 3.78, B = 4.08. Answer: 3.93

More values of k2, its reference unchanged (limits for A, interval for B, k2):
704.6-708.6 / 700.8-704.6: 3.94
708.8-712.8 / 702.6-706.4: 3.91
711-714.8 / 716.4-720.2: 3.78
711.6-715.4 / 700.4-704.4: 3.85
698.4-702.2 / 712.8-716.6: 3.68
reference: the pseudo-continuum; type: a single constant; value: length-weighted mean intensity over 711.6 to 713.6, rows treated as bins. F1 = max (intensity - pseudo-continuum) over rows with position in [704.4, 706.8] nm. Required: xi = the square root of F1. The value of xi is 2.11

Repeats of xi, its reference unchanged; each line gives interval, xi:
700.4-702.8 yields 1.95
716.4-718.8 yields 2.96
